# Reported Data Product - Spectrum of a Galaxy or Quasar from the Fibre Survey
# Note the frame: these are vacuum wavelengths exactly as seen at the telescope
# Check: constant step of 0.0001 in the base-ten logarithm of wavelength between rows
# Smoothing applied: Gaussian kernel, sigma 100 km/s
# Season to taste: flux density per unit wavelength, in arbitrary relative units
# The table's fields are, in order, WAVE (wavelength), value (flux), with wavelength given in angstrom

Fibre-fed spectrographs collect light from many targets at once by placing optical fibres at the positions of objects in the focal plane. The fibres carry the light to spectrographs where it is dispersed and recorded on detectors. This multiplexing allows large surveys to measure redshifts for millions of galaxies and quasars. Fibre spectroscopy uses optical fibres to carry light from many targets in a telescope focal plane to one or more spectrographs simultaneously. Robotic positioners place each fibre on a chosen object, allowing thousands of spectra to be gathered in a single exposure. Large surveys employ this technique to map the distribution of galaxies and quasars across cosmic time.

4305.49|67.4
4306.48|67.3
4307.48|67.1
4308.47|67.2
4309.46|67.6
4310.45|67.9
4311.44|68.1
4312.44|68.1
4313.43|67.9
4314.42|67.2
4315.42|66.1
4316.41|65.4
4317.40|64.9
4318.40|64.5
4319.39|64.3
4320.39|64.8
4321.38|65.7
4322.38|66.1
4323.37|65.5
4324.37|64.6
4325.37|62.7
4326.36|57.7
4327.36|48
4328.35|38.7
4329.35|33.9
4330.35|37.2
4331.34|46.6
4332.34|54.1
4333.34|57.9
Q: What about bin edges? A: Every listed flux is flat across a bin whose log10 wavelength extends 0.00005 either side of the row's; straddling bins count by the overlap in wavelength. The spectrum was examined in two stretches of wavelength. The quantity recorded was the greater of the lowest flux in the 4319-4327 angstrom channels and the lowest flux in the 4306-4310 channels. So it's 67.1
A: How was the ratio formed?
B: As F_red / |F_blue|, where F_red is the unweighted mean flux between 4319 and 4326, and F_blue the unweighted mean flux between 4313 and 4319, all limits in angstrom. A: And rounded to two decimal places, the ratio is 0.98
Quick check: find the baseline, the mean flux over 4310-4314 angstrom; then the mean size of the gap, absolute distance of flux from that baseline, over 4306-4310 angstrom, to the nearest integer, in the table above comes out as 1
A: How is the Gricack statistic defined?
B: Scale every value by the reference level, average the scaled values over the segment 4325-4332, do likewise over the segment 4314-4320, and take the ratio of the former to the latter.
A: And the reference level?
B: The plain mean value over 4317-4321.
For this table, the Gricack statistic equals 0.7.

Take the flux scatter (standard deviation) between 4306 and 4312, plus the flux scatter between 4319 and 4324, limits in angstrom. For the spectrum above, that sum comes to 1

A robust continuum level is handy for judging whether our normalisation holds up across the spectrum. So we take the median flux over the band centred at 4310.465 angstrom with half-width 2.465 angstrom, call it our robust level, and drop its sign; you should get 68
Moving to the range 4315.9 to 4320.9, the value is 65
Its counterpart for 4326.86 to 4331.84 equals 39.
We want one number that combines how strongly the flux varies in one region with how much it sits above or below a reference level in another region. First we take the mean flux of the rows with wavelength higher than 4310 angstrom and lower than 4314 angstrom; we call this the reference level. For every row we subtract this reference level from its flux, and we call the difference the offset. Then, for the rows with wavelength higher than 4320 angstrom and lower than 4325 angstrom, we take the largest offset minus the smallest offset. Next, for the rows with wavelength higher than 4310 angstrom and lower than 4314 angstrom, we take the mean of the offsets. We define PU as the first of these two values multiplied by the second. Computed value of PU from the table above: 0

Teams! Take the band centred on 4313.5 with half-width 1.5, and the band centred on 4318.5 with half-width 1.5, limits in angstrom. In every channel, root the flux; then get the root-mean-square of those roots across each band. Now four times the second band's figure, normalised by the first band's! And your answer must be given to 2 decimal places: 3.91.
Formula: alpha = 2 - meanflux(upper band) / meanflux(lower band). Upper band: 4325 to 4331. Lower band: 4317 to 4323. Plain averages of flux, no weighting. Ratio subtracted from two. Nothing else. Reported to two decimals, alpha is 1.29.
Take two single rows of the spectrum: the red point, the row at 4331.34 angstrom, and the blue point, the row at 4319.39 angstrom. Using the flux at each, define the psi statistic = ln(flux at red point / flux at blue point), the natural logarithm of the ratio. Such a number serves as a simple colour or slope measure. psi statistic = -0.32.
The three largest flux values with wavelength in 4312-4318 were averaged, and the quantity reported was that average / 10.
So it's 6.77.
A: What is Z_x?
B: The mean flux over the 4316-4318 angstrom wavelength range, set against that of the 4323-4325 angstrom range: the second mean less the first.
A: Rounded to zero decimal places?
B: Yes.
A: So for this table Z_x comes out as 0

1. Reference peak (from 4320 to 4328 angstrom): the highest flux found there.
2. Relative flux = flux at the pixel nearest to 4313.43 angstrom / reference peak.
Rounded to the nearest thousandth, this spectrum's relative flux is 1.027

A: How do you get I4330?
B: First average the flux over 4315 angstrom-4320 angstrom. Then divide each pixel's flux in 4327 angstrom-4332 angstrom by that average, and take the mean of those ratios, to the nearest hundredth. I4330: 0.63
